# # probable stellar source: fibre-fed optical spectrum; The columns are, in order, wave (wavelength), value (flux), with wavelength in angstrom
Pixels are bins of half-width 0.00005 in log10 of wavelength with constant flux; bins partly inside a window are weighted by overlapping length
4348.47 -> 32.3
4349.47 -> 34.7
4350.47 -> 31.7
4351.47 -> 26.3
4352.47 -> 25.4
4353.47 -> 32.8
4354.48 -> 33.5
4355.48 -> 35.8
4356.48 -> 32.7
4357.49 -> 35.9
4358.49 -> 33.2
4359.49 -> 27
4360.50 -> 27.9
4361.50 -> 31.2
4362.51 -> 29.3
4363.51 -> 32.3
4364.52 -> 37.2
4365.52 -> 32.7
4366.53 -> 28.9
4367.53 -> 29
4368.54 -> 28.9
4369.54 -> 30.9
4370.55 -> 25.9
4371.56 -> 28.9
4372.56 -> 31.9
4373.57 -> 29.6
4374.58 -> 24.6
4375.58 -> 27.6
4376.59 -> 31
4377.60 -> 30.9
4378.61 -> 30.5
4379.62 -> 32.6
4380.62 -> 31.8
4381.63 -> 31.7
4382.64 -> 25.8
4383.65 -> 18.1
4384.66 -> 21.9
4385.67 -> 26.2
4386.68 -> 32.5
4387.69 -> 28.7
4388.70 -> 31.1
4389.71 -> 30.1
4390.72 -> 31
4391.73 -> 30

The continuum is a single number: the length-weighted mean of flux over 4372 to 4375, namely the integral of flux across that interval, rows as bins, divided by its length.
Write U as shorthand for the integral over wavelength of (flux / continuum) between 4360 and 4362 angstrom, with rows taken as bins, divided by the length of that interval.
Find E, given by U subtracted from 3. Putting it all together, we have 1.97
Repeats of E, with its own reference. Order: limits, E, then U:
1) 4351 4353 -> 2.10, 0.90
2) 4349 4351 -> 1.85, 1.15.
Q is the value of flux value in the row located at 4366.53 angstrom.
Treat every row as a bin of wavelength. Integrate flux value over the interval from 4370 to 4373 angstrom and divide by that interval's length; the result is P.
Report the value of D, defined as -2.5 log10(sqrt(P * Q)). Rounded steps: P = 29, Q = 28.9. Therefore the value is -3.65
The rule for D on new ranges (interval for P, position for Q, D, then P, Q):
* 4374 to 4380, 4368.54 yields -3.66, 29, 28.9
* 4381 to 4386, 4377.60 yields -3.61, 25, 30.9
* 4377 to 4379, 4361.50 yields -3.73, 31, 31.2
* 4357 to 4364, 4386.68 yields -3.75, 31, 32.5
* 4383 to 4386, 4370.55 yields -3.44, 22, 25.9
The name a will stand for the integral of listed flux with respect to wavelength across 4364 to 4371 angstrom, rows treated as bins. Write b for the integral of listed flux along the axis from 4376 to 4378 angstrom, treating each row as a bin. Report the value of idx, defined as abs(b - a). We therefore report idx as 152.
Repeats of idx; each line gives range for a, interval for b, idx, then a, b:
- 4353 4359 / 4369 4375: 32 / 204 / 172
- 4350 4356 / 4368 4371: 100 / 186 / 86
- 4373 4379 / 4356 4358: 106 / 174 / 69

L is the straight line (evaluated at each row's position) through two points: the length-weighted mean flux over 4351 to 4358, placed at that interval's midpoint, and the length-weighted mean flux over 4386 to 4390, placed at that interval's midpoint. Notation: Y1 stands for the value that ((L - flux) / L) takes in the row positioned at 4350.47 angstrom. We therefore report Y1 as 0.01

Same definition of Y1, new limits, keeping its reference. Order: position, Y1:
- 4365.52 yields -0.04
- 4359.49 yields 0.15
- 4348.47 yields -0.01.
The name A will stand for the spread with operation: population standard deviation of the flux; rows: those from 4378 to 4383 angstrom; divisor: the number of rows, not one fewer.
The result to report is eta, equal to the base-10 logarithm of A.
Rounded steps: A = 2.4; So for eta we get 0.39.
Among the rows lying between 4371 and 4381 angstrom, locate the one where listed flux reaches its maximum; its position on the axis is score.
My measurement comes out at 4379.62 angstrom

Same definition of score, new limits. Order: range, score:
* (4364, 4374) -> 4364.52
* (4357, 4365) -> 4364.52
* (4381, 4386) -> 4381.63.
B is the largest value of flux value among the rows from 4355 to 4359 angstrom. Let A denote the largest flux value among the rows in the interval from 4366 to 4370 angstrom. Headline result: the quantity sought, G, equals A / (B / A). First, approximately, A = 30.9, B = 35.9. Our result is 27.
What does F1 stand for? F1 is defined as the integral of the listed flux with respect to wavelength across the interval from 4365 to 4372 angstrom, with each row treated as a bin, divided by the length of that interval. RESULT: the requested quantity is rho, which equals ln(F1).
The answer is 3.38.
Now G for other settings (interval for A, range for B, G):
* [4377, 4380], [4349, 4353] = 31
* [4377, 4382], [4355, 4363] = 30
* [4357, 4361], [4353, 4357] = 36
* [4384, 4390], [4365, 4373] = 32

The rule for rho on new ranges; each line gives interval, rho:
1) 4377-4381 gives 3.45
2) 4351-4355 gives 3.39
